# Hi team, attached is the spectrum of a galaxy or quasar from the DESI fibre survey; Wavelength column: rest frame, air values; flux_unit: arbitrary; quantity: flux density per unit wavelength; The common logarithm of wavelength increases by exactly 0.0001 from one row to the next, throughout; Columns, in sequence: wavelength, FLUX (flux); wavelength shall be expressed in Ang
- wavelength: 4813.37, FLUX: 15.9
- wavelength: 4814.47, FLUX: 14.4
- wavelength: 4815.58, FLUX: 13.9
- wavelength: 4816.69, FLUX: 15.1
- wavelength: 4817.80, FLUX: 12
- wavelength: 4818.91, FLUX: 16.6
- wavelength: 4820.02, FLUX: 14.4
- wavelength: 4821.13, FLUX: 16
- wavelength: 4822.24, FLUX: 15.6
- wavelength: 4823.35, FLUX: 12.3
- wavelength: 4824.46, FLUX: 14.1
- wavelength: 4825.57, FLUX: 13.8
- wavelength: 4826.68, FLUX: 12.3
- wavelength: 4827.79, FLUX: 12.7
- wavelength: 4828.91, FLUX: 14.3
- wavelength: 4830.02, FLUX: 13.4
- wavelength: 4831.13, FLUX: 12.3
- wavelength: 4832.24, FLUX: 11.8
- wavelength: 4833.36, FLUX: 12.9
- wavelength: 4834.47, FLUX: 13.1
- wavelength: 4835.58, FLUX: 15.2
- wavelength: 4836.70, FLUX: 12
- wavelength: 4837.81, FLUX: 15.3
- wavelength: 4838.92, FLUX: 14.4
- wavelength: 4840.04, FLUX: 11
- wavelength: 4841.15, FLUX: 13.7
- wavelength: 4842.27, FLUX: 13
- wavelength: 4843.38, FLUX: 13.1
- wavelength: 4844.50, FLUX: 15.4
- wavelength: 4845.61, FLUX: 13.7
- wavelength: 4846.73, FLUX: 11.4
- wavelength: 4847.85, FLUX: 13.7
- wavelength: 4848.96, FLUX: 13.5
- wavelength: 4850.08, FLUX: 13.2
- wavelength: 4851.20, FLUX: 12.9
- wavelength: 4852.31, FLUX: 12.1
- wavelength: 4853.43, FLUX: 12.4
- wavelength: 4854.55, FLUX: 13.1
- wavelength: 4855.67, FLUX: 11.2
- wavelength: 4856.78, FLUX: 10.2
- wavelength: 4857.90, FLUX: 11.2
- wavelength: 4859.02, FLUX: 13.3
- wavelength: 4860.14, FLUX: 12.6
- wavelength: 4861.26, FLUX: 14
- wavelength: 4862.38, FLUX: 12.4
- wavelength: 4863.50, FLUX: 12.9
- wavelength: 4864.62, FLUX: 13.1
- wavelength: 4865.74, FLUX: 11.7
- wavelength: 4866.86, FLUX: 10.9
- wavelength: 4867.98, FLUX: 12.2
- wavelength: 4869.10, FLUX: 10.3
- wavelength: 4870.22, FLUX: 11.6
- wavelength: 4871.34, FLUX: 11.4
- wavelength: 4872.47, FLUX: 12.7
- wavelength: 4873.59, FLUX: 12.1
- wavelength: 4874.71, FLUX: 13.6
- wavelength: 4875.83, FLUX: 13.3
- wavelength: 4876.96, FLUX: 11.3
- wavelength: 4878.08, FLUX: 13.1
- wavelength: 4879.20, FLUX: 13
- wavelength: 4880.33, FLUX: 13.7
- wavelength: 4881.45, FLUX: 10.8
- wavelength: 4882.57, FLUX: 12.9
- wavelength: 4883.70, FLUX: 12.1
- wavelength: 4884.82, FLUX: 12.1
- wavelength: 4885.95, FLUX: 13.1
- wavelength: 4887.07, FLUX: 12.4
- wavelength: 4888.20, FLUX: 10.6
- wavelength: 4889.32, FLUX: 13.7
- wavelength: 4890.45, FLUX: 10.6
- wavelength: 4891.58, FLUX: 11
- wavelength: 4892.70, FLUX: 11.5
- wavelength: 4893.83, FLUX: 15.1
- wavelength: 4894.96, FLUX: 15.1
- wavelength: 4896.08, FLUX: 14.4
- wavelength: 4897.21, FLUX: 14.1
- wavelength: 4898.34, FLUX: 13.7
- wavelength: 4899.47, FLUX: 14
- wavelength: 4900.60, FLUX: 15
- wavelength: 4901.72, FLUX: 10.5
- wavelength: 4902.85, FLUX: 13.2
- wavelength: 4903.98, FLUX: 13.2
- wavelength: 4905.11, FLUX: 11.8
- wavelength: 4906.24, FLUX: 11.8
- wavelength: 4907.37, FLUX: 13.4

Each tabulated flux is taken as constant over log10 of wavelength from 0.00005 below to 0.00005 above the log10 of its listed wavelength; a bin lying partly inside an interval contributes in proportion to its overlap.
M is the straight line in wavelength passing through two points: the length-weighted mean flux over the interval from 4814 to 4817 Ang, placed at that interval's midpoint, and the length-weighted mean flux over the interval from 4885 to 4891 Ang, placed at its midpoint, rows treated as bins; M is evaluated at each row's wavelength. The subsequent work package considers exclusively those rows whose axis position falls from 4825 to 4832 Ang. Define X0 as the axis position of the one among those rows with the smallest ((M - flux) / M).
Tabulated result 4828.91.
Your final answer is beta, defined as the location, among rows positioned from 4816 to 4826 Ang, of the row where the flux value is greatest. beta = 4818.91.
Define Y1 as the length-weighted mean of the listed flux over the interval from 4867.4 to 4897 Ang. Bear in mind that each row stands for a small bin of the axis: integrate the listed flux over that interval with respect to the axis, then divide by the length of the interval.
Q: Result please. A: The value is 12.5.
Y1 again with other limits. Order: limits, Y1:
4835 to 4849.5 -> 13.5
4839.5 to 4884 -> 12.5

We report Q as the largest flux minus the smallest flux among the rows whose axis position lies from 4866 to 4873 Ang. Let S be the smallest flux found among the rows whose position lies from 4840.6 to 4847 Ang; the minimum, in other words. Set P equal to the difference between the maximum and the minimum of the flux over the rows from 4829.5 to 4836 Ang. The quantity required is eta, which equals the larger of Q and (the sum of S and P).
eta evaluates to 14.8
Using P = 3.4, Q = 2.4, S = 11.4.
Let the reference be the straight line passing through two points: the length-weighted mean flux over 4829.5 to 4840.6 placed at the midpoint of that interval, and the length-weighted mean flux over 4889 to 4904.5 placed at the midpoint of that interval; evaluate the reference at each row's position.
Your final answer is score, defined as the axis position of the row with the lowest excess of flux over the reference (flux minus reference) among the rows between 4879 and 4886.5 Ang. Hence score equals 4881.45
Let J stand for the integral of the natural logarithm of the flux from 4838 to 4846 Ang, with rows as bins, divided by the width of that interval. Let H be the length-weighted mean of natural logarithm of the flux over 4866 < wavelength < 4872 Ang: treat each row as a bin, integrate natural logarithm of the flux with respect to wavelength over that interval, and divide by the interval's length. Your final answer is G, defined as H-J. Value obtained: -0.18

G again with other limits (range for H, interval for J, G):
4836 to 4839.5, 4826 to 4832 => 0.07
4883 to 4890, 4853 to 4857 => 0.04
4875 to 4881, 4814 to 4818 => -0.08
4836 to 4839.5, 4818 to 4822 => -0.10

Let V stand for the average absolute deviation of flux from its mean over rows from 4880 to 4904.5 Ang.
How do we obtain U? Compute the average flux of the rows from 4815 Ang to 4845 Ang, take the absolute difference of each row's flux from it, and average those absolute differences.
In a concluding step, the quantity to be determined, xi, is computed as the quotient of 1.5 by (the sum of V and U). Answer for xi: 0.61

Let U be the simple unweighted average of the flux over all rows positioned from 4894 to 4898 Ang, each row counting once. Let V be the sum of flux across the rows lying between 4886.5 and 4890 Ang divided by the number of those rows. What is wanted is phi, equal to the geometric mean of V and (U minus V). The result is 5.3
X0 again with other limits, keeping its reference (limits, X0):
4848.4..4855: 4848.96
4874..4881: 4880.33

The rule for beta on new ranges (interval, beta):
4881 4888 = 4885.95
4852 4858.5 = 4854.55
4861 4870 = 4861.26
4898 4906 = 4900.60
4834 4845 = 4844.50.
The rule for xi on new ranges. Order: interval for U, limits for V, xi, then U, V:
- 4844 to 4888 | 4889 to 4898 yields 0.60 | 0.89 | 1.62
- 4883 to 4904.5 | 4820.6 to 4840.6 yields 0.59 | 1.32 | 1.21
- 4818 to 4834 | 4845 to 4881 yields 0.71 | 1.22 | 0.88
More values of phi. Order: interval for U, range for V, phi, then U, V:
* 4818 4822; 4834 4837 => 5.5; 15.7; 13.4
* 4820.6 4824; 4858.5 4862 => 4.2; 14.6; 13.3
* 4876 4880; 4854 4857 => 3.3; 12.5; 11.5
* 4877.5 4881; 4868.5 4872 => 4.9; 13.3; 11.1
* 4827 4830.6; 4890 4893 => 5.2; 13.5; 11.0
